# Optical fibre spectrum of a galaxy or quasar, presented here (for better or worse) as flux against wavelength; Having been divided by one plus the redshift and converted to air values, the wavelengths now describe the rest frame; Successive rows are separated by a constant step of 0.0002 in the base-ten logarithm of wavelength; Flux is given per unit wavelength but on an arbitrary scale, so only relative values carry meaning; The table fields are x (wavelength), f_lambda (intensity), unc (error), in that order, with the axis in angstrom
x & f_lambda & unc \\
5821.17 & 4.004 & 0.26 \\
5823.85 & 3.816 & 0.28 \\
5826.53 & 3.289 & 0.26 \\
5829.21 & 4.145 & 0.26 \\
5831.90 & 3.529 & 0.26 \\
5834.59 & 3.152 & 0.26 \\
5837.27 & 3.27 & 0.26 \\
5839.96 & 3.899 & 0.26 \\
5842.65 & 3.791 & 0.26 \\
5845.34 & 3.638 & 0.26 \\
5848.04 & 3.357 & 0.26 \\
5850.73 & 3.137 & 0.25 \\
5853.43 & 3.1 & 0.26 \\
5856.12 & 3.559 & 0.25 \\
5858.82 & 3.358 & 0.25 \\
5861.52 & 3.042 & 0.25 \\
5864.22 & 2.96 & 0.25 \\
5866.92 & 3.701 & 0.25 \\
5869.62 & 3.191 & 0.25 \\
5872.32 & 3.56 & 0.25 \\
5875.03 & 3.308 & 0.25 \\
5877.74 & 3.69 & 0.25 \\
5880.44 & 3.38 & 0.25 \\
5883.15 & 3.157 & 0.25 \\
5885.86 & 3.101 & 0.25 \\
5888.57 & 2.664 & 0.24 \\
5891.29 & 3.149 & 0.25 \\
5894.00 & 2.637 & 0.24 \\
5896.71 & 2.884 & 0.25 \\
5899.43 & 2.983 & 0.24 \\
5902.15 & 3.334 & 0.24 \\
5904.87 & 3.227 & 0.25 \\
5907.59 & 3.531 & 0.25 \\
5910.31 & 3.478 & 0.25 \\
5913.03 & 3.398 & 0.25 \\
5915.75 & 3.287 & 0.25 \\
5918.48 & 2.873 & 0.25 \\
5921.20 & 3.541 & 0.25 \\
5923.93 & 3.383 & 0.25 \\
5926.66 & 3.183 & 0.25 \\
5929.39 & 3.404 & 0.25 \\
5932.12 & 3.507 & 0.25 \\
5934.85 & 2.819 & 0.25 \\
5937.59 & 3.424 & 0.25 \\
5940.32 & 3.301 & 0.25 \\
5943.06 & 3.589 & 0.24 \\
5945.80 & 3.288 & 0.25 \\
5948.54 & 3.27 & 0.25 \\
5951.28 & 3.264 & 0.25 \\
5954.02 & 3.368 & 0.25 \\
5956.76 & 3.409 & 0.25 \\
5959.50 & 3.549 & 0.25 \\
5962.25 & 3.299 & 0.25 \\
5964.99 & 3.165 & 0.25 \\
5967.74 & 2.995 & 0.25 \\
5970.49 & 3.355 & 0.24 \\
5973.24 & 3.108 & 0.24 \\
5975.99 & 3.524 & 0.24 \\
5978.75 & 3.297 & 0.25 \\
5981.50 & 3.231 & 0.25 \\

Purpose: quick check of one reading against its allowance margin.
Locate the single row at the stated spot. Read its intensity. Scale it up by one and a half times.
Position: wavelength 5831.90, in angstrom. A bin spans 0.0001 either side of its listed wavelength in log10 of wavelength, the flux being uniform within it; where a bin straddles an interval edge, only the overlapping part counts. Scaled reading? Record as 5.3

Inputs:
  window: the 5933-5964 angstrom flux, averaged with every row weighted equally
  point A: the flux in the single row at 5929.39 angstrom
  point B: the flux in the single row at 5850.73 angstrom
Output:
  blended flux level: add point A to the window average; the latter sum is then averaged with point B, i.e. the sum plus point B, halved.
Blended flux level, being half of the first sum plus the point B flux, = 4.93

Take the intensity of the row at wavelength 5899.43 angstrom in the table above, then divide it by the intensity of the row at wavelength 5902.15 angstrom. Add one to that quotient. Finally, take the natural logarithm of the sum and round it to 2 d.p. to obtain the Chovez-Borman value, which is 0.64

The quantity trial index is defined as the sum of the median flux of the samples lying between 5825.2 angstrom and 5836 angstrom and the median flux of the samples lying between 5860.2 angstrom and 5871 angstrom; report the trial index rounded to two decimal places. 6.53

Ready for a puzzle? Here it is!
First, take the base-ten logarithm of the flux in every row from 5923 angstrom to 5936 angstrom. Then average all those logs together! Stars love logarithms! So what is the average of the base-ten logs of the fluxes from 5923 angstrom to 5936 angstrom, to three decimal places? 0.512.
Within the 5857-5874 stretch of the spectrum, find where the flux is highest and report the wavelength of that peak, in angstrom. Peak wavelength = 5866.92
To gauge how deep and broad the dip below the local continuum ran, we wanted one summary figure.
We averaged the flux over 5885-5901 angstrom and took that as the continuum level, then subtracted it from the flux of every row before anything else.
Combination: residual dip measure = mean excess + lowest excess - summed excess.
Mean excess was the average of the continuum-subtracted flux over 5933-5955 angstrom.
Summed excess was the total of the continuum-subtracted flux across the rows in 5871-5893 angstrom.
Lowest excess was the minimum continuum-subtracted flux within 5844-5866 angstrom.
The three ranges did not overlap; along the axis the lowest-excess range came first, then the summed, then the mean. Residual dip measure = -2.34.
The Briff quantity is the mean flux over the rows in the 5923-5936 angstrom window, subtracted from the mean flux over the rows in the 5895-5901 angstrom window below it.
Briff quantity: -0.33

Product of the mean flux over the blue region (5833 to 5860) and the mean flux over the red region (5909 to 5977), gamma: 11.3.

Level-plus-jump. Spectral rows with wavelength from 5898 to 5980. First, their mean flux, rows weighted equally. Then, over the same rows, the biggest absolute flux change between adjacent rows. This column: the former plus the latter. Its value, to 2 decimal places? 3.99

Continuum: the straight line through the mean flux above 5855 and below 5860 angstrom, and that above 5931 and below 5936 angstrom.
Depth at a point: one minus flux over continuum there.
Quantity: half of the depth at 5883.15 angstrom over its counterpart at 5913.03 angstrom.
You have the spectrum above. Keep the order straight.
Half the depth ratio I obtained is -0.6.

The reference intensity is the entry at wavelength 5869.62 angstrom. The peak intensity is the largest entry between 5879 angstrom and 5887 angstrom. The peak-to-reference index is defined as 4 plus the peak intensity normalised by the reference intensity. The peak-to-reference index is 5.06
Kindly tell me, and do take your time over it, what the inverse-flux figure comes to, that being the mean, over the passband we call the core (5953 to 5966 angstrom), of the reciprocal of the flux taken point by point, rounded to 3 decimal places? 0.298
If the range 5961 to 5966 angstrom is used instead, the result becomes 0.310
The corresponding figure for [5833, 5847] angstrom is 0.284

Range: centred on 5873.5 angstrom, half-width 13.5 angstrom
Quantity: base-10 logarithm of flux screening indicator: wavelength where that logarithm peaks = 5866.92 angstrom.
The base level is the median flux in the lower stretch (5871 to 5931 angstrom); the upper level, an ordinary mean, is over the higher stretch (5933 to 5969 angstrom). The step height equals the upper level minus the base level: -0.01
